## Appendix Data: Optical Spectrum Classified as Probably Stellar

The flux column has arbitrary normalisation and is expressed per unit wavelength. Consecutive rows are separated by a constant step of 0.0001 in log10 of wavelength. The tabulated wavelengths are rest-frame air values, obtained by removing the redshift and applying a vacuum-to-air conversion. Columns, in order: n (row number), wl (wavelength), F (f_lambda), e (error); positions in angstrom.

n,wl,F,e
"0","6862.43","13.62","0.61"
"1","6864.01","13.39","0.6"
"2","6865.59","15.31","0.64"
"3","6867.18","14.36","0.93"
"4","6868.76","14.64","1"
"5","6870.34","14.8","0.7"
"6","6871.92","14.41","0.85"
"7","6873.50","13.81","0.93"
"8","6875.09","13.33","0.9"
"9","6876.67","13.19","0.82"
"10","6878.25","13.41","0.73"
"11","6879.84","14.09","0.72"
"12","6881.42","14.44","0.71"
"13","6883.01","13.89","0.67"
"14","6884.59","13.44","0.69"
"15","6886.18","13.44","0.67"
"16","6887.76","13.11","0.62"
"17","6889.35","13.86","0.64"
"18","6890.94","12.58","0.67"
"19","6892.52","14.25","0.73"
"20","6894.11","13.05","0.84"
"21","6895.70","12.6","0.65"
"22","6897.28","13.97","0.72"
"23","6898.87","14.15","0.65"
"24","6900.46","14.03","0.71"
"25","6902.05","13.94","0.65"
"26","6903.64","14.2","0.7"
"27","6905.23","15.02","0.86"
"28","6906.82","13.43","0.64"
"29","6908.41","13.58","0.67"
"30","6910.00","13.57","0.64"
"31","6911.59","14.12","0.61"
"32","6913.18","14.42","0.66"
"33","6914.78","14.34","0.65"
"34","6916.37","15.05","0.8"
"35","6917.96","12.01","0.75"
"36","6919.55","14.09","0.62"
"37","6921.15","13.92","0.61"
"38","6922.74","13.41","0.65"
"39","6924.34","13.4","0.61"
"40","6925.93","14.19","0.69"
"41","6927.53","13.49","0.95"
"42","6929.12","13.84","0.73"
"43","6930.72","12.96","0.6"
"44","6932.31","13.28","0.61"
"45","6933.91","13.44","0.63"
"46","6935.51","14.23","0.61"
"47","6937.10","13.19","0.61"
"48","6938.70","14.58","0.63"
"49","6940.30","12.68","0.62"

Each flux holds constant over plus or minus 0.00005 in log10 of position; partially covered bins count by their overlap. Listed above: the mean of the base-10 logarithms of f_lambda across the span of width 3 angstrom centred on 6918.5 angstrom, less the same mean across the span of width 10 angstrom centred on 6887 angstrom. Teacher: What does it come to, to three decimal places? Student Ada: -0.012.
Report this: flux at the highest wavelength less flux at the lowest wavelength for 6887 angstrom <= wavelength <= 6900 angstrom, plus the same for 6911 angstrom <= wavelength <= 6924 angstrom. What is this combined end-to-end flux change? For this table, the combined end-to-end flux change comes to 0.3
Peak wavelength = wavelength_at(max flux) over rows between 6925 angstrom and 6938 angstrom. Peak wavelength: 6935.51 angstrom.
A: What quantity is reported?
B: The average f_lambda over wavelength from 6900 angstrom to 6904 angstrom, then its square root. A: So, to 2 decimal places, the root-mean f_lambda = 3.75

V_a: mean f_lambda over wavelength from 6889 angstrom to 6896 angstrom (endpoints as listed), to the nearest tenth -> 13.3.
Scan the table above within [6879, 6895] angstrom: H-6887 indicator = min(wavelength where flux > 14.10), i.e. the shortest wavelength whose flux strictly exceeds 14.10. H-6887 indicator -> 6881.42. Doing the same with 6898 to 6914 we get 6898.87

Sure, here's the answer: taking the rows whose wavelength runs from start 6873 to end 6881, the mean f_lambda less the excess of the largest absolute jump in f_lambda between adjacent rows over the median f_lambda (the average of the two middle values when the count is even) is 26.3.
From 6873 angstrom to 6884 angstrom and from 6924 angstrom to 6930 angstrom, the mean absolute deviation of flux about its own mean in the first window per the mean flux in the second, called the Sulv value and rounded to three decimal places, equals 0.027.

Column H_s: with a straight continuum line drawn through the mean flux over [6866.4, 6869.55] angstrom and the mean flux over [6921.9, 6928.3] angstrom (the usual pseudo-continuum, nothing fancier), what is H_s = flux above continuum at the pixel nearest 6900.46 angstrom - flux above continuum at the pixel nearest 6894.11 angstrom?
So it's 1.1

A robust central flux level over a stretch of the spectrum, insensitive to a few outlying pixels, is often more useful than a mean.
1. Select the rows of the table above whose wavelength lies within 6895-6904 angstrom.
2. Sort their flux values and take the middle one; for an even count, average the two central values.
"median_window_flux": 14.0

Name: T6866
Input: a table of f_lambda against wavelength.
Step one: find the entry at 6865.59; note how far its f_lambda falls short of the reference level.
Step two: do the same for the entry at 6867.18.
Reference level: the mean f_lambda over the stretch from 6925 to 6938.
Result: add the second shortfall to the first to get -2.5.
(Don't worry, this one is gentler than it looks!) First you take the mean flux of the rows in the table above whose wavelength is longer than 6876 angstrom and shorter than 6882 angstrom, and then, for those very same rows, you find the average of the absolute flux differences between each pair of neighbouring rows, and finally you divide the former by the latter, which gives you 33.1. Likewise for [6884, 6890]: 37.4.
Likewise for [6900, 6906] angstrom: 36.7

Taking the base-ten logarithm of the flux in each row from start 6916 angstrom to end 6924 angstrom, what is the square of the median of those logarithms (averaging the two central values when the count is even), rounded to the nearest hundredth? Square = 1.31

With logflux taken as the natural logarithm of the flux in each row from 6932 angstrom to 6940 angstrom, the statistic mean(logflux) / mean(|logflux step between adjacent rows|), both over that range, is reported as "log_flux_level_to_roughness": 43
